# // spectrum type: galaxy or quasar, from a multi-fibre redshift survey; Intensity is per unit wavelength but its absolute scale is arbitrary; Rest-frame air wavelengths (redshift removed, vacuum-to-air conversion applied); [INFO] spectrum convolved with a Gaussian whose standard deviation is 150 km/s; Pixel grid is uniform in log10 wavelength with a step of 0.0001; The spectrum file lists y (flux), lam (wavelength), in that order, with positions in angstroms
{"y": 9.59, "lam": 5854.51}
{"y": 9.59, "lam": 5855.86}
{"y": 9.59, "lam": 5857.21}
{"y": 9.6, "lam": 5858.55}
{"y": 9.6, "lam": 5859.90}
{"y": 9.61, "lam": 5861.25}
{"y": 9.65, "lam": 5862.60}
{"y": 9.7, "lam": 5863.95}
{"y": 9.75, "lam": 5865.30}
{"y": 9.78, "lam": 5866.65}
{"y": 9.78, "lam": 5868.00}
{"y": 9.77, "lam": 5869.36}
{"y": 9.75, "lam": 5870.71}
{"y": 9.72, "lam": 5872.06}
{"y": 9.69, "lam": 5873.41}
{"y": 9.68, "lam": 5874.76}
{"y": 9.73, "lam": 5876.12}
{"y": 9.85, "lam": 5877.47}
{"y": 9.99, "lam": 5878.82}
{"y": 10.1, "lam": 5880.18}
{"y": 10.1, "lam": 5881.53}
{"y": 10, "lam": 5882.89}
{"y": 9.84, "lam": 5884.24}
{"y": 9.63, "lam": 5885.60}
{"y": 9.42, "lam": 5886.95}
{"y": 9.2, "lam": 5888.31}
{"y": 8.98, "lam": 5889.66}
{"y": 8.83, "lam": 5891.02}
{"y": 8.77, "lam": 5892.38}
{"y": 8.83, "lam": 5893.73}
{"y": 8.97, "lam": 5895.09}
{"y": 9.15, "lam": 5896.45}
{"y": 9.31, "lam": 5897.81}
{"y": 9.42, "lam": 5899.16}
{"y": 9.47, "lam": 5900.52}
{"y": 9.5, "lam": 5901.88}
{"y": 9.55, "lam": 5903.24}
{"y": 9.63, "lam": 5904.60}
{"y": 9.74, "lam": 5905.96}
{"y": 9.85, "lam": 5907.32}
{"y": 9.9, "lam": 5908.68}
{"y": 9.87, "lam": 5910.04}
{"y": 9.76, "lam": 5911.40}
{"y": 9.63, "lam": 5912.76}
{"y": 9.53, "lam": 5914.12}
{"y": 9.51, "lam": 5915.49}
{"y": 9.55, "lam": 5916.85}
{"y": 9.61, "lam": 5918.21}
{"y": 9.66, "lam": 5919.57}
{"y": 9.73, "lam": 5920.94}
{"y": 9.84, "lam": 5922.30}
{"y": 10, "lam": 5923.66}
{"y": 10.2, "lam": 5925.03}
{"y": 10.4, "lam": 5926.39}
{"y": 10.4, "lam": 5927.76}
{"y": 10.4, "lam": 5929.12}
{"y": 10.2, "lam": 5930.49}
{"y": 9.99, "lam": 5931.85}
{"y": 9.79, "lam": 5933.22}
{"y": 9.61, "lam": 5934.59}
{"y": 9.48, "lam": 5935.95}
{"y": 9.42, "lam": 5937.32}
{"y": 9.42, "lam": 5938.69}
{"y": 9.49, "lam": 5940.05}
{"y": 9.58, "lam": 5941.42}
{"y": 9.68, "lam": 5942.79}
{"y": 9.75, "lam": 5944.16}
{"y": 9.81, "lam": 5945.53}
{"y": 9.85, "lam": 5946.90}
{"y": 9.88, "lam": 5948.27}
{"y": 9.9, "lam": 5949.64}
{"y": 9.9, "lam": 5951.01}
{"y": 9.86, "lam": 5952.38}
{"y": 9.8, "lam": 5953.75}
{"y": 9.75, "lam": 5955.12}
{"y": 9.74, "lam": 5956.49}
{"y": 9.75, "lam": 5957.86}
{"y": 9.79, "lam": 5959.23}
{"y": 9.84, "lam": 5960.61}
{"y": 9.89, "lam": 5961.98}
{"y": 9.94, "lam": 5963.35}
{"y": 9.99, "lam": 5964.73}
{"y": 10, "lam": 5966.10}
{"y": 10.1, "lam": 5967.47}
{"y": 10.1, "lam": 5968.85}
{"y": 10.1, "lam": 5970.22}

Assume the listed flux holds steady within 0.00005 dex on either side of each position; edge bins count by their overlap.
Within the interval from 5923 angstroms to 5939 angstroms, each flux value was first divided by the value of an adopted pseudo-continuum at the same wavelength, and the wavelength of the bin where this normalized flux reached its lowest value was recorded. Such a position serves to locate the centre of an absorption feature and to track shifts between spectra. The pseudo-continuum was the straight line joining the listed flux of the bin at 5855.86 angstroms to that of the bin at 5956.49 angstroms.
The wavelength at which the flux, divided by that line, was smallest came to 5938.69 angstroms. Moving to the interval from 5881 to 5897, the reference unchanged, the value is 5892.38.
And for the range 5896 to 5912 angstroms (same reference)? 5896.45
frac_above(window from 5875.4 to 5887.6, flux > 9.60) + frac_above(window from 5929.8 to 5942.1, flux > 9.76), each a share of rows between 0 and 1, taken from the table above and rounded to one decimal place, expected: 1.2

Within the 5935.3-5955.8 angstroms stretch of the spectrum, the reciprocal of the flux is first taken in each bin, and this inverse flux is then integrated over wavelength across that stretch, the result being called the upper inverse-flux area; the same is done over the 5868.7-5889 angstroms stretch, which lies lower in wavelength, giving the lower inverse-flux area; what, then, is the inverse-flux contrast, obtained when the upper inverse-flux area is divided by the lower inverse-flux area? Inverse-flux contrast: 1.02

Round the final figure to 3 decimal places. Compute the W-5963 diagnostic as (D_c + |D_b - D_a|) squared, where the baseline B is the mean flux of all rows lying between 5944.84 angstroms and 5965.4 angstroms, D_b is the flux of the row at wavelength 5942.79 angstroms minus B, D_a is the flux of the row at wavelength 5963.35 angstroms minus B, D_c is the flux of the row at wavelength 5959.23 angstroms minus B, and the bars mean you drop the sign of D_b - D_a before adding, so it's 0.042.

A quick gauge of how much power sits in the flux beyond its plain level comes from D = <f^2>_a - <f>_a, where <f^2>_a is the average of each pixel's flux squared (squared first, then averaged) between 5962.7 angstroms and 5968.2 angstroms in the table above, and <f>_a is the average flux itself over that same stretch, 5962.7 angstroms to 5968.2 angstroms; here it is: 90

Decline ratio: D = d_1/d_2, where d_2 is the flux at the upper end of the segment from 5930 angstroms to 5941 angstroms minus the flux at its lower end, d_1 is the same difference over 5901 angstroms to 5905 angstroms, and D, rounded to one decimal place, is -0.2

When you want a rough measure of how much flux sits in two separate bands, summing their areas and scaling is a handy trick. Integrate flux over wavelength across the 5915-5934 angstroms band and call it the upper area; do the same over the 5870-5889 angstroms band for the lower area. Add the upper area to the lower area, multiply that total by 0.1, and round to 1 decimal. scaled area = 37.5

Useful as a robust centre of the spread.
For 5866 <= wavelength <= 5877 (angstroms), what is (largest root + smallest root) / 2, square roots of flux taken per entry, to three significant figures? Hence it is 3.12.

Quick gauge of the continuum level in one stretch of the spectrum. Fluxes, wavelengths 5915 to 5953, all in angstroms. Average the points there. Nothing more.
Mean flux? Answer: 9.8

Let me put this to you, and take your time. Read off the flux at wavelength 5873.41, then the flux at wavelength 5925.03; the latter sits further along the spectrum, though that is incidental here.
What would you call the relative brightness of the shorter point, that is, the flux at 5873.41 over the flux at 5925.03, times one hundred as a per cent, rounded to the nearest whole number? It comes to 95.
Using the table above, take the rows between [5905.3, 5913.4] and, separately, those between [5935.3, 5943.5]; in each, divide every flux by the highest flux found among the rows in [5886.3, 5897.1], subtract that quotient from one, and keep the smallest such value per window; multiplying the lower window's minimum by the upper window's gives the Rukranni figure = 0.0014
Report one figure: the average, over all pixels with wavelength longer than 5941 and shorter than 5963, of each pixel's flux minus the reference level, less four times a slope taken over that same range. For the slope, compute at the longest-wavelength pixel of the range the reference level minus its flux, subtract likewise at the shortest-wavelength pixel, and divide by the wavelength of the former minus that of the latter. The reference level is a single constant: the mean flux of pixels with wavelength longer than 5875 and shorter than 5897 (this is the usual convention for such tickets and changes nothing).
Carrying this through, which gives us 0.40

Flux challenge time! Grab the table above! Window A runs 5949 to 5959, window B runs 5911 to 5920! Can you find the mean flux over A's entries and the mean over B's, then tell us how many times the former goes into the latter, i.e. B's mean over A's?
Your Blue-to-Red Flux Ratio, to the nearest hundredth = 0.98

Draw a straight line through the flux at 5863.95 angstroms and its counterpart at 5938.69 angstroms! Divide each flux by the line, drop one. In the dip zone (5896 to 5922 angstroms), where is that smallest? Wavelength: 5896.45 angstroms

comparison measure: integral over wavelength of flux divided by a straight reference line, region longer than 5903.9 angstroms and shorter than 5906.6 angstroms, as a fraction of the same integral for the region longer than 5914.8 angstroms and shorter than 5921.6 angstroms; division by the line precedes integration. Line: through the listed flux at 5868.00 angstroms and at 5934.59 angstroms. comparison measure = 0.40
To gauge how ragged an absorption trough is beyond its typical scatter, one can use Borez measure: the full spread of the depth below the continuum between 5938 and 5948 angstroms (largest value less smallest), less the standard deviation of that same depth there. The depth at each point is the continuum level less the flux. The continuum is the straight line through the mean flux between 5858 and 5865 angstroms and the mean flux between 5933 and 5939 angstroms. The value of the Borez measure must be 0.3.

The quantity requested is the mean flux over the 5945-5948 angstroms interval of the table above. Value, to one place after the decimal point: 9.8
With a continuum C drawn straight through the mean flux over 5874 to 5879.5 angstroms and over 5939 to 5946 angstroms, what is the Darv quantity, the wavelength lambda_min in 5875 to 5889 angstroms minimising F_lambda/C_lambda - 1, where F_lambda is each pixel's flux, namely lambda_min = 5888.31 angstroms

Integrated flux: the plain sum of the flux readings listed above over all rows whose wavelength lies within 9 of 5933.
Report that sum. 128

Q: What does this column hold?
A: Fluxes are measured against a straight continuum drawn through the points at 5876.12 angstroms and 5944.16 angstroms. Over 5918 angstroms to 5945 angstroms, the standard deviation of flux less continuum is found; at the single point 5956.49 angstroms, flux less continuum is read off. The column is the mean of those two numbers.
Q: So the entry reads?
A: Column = 0.16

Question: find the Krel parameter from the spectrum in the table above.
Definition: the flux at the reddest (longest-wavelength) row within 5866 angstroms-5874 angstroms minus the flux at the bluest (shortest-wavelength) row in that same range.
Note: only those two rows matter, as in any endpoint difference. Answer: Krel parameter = -0.1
